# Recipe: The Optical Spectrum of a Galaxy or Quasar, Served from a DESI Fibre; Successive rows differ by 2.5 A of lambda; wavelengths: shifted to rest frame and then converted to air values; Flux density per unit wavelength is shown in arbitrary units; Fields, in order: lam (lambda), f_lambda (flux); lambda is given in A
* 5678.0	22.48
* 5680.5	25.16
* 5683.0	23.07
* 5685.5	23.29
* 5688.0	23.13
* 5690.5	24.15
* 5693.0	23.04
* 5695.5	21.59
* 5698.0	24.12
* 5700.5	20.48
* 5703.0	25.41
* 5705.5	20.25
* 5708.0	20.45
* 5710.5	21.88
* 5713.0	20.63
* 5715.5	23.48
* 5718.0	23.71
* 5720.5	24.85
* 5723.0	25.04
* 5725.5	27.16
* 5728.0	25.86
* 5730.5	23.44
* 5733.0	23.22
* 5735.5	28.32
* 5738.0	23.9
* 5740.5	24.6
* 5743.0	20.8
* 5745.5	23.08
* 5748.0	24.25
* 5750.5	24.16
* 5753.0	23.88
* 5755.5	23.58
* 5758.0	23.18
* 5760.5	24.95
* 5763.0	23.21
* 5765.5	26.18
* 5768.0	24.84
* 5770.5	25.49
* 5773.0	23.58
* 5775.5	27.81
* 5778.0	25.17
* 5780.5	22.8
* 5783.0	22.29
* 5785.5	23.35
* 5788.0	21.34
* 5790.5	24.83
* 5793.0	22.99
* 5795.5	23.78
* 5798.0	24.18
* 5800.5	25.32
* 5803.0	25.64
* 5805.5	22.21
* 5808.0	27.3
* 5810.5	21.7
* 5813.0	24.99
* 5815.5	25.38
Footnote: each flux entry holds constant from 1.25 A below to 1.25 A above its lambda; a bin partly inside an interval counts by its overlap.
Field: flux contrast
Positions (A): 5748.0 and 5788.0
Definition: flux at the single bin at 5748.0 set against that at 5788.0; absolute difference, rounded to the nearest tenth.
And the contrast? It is 2.9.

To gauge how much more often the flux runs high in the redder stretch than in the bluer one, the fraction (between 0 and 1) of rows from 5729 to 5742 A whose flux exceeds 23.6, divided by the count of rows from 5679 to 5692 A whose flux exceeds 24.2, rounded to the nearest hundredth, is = 0.60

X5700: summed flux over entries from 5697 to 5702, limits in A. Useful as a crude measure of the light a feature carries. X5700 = 44.6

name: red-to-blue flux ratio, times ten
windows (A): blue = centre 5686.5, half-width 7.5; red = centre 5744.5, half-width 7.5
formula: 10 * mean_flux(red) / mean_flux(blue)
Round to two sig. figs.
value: 9.9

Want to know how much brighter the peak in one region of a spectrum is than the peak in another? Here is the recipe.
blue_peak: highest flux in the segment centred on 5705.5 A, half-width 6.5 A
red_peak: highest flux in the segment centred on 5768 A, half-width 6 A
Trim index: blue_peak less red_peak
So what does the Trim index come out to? -0.8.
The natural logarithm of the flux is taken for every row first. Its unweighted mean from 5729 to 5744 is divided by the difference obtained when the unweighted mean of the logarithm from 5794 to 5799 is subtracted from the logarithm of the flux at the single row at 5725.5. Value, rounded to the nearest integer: 25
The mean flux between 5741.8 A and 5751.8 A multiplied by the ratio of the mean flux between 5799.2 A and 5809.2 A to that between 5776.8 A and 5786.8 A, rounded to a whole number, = 25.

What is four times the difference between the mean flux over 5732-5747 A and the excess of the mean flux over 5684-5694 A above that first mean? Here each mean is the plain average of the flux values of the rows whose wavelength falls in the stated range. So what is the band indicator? 98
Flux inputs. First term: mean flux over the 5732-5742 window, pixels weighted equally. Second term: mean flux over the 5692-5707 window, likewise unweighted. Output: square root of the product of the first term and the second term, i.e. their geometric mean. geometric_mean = 23.7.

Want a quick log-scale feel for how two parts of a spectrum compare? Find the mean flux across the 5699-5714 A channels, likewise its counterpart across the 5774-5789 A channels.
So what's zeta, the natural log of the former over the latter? -0.10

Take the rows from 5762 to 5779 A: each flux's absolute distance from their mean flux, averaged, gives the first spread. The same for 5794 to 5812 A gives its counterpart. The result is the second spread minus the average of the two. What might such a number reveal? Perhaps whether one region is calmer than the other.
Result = 0.2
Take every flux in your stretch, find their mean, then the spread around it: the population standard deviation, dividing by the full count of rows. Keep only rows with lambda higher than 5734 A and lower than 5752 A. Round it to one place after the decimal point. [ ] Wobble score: 2.1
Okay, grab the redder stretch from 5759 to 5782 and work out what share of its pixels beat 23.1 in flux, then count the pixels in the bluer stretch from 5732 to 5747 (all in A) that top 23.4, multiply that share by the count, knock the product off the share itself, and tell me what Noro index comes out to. -1.8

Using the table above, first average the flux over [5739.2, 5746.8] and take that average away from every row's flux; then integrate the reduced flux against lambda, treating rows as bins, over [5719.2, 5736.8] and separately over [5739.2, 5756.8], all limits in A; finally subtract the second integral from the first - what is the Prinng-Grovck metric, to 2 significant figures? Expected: 34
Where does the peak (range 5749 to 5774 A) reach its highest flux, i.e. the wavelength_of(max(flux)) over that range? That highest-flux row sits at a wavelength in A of 5765.5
